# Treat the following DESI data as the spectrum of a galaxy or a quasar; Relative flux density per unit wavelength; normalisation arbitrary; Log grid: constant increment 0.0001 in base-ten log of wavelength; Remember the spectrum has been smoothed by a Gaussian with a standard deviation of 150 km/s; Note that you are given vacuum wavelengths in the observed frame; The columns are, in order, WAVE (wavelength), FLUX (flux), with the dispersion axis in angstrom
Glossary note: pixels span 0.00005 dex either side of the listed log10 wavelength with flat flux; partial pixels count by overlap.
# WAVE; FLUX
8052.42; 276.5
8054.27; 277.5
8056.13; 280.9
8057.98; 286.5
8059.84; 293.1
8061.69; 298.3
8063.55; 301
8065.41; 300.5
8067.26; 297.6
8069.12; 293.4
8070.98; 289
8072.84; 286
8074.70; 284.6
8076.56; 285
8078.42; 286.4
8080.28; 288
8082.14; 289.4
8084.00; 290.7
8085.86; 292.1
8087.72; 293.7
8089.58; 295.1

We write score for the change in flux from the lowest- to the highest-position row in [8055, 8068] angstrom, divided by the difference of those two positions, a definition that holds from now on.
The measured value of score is 1.5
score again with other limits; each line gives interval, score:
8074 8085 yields 0.7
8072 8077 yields -0.3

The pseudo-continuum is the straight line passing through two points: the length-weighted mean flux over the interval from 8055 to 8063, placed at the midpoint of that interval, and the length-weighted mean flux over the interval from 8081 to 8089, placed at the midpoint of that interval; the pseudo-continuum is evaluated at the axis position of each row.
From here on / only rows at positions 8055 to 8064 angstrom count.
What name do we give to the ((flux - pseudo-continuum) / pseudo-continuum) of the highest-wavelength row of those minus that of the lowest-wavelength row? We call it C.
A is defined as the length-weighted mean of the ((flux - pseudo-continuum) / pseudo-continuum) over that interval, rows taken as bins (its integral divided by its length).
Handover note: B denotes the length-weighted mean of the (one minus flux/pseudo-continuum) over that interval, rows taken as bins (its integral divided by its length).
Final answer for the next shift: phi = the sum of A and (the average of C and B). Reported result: 0.036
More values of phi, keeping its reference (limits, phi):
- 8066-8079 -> -0.024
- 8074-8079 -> -0.008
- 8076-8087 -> 0.006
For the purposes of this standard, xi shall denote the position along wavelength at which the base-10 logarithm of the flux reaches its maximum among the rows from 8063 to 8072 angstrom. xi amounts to 8063.55 angstrom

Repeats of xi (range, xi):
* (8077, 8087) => 8085.86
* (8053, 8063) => 8061.69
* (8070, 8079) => 8070.98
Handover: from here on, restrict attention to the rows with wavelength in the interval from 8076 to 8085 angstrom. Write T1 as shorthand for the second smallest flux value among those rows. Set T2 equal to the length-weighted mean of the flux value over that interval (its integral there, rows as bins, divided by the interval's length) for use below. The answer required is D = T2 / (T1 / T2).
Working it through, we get 290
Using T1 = 286.4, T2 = 288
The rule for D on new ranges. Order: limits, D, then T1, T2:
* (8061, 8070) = 299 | 297.6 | 298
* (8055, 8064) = 296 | 286.5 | 291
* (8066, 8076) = 295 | 286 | 290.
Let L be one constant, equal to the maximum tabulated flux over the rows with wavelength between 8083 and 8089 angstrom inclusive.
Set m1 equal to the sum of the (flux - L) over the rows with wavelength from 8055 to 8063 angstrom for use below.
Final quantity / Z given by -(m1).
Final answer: 16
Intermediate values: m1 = -16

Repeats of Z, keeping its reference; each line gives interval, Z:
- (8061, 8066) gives -19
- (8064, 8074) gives 2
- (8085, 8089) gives 2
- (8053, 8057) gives 29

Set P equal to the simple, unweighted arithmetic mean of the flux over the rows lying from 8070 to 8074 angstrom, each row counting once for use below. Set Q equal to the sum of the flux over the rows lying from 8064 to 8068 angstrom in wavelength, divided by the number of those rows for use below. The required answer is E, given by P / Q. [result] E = 0.96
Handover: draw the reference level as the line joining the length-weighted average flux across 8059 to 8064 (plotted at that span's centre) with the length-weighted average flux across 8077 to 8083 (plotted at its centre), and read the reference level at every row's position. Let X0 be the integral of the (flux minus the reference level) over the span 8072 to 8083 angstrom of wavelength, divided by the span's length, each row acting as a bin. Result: -2.5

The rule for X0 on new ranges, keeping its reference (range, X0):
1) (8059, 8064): -0.1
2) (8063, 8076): -0.5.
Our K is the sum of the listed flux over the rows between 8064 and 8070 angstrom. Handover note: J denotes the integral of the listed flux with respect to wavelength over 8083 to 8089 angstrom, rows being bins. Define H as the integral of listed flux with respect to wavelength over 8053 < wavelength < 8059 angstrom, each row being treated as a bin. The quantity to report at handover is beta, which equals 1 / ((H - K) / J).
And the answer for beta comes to 2.20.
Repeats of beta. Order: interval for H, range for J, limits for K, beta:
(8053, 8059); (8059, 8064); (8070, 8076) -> 1.79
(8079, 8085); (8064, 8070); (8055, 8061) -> 2.04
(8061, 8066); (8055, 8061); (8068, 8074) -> 2.74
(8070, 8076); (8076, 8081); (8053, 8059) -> 1.64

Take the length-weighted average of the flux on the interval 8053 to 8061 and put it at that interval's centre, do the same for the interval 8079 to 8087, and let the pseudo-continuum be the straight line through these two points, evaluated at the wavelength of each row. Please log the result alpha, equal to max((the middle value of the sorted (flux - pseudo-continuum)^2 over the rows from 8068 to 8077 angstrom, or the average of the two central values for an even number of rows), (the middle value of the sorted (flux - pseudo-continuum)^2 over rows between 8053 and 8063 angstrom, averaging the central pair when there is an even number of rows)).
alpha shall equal 45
